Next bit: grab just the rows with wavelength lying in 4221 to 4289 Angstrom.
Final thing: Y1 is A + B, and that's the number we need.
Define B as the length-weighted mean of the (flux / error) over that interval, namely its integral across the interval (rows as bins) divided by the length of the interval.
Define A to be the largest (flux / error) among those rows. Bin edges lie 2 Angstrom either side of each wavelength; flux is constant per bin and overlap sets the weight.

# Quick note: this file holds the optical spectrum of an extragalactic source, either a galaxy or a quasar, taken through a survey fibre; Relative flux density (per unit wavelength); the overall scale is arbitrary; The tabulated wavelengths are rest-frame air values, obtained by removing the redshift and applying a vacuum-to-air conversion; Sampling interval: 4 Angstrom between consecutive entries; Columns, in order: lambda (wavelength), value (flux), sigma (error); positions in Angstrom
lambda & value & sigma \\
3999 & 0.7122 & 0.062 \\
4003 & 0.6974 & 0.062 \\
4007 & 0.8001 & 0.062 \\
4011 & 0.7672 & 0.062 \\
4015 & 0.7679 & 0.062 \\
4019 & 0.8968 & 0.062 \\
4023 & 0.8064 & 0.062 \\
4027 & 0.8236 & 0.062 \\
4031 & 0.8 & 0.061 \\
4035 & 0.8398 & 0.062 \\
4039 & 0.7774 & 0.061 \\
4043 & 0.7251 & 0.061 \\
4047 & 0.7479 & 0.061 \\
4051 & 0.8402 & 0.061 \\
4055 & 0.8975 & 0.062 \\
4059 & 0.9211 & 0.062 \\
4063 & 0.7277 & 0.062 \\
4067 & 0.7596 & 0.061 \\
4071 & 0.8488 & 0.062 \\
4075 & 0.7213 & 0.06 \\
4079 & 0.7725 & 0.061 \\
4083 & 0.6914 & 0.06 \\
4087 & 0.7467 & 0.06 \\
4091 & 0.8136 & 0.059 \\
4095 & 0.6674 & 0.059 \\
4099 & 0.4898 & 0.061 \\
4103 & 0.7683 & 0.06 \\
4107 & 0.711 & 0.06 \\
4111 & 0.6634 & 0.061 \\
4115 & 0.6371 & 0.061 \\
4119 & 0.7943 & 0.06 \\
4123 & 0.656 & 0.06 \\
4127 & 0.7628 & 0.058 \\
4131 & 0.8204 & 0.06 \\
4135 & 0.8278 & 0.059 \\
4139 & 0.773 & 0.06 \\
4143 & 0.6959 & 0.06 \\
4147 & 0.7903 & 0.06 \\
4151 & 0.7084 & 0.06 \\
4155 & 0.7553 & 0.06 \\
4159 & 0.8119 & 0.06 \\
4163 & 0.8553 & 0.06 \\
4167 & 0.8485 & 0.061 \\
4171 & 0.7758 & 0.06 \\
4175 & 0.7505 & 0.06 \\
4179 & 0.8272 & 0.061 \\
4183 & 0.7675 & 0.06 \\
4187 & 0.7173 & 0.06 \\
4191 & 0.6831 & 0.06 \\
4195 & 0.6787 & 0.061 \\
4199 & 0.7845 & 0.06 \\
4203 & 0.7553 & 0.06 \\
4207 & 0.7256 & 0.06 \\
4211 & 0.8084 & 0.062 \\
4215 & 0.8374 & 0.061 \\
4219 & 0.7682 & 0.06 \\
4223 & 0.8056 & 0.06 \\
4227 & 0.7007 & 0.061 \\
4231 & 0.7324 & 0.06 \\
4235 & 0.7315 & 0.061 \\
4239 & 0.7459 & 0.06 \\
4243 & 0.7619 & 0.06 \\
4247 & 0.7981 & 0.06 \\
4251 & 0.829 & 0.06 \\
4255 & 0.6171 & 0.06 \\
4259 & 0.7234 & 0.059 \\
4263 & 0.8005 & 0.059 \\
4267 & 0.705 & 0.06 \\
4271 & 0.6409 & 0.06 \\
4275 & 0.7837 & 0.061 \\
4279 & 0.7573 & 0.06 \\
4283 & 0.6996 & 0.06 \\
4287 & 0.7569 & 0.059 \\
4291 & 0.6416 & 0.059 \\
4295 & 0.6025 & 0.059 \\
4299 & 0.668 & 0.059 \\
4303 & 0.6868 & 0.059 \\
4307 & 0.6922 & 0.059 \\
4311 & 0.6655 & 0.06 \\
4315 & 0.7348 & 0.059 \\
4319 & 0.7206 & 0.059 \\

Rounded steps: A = 13.8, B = 12.3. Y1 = 26.2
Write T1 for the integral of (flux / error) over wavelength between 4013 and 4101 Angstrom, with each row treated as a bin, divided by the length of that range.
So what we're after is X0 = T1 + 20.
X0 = 32.7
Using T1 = 12.7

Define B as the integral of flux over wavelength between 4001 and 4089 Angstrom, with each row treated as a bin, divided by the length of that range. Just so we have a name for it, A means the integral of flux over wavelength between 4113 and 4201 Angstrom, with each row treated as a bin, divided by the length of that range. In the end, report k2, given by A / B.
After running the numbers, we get 0.96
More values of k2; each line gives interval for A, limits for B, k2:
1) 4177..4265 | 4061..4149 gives 1.03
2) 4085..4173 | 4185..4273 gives 1.00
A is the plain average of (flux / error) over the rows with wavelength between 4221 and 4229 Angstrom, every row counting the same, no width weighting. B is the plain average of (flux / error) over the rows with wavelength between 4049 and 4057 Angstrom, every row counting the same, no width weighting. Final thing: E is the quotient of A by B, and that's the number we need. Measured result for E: 0.88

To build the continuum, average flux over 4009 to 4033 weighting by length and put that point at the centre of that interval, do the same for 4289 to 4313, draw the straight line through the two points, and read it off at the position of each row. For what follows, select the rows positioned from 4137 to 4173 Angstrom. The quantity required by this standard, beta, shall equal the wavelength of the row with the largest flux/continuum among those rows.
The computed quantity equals 4163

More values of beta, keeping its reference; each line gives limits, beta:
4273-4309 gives 4275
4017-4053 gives 4019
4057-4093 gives 4059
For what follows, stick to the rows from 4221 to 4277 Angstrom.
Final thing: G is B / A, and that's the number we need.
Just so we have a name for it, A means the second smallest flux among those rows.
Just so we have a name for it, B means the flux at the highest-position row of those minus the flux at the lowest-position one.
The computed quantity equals -0.03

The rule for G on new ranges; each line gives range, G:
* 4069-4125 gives -0.30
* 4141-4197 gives -0.03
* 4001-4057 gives 0.28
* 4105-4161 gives 0.15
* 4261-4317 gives -0.10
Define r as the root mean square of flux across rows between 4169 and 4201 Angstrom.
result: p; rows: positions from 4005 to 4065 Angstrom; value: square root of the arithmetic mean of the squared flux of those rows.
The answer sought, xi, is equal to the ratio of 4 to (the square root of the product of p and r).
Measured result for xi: 5.13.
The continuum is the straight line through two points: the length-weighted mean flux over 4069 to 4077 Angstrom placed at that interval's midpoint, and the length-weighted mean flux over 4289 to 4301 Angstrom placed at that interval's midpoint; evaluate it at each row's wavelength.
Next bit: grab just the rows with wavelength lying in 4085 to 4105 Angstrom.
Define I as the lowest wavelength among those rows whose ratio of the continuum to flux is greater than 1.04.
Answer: 4095 Angstrom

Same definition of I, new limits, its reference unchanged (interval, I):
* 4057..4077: 4063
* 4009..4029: 4011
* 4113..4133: 4115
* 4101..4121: 4107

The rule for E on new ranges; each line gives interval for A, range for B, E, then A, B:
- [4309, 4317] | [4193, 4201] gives 0.97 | 11.8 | 12.1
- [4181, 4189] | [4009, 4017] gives 1.00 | 12.4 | 12.4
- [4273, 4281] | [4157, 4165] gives 0.92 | 12.7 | 13.9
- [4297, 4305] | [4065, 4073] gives 0.88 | 11.5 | 13.1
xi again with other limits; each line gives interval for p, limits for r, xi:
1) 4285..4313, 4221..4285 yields 5.65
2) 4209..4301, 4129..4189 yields 5.26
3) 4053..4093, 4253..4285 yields 5.30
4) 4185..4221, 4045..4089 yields 5.18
